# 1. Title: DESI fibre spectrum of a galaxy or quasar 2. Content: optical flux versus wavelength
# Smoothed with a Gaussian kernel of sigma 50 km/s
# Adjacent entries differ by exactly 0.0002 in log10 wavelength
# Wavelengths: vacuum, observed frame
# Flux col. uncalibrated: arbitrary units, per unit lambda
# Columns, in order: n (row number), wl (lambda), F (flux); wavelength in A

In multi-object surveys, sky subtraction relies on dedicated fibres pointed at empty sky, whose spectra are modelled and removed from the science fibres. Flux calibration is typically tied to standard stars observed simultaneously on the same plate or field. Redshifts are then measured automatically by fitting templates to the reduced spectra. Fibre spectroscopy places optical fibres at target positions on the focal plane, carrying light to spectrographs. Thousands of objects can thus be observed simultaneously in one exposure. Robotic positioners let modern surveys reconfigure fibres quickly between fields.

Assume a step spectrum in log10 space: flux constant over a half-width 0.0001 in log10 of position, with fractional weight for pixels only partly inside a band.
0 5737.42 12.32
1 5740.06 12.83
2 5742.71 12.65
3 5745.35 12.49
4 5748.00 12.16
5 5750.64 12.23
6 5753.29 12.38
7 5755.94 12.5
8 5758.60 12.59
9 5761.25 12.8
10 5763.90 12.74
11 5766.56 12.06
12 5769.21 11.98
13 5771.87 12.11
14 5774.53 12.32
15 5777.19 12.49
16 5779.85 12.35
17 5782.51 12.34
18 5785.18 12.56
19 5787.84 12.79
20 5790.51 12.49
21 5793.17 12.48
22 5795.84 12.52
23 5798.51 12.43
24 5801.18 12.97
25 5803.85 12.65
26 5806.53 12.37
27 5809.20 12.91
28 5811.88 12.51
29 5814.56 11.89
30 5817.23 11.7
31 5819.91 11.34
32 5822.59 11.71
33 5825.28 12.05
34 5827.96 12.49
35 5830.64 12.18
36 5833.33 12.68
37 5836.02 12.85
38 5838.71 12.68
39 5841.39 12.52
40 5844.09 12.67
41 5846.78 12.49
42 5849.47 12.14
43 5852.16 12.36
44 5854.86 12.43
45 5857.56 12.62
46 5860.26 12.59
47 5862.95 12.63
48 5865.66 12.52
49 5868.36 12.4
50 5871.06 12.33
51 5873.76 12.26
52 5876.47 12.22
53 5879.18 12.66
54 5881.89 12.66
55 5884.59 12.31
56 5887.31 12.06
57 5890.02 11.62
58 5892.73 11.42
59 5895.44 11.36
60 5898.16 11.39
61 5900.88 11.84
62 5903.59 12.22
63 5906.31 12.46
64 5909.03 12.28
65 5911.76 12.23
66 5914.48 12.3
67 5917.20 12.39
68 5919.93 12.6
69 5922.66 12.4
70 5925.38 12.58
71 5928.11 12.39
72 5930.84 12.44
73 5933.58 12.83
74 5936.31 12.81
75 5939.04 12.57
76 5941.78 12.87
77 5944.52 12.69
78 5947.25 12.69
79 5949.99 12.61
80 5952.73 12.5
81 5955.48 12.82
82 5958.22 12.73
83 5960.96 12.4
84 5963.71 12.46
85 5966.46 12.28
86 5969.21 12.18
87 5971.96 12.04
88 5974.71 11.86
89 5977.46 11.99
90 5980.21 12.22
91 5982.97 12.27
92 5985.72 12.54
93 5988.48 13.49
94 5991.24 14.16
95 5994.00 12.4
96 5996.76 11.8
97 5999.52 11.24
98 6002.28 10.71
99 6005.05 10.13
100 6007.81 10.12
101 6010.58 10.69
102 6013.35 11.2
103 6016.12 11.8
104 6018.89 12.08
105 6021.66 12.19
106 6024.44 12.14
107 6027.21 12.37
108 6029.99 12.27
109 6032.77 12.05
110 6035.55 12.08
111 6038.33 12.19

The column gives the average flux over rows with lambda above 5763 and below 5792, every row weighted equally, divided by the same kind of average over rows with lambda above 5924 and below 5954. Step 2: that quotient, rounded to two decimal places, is 0.98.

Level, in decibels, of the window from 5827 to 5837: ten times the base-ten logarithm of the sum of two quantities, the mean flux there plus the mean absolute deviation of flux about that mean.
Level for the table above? 11.1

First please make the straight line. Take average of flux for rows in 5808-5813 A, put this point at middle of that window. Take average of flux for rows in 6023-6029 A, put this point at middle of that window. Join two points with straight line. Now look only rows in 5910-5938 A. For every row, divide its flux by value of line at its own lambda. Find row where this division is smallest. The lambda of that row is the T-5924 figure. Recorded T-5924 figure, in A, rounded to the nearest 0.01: 5911.76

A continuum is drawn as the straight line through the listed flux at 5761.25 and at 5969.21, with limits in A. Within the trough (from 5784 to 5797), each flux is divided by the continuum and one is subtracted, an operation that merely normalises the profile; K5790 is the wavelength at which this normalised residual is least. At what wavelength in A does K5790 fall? 5793.17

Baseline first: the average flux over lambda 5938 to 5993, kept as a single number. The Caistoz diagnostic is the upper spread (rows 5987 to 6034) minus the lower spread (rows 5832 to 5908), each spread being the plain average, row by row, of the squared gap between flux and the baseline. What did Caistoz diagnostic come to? 1.41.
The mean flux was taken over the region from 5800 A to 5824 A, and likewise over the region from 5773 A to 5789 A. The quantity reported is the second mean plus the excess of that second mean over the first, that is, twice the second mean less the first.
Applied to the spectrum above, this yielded 12.7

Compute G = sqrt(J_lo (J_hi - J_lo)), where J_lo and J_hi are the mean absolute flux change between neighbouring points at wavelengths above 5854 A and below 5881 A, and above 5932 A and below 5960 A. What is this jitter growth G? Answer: 0.06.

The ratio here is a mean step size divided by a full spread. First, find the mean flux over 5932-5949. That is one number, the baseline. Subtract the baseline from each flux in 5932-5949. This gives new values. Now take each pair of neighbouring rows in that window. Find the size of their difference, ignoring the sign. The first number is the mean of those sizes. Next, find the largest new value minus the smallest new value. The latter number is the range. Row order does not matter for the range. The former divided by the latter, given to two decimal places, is 0.49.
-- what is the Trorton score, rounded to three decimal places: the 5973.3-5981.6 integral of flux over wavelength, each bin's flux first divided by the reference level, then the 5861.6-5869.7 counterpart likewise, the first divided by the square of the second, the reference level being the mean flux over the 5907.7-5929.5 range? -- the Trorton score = 0.120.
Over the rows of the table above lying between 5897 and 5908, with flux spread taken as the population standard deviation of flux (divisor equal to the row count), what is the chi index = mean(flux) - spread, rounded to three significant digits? 11.6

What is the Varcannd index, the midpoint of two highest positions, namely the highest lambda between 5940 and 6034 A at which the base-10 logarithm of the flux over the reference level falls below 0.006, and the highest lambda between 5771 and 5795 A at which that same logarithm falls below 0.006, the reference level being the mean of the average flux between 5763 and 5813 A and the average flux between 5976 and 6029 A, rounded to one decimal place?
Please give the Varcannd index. 5907.6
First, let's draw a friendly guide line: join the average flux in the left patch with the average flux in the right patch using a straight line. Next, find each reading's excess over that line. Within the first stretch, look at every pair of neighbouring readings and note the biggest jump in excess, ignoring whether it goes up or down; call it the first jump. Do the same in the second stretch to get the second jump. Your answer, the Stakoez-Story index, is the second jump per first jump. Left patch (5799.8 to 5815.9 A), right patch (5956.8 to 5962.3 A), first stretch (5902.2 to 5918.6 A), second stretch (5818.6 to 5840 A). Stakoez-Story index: 2.1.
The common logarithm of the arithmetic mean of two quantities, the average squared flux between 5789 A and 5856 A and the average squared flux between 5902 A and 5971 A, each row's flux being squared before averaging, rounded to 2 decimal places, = 2.19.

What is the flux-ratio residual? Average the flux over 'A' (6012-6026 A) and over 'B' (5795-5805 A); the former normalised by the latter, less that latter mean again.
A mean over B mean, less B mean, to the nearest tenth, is -11.7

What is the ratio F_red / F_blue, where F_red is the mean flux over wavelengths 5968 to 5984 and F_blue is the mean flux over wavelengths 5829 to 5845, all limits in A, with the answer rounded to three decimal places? 0.960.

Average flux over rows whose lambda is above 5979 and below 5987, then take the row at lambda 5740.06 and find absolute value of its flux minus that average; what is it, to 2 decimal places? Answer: 0.49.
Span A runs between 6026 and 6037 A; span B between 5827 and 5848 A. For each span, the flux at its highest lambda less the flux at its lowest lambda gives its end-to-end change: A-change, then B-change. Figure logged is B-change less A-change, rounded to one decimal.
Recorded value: 0.3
